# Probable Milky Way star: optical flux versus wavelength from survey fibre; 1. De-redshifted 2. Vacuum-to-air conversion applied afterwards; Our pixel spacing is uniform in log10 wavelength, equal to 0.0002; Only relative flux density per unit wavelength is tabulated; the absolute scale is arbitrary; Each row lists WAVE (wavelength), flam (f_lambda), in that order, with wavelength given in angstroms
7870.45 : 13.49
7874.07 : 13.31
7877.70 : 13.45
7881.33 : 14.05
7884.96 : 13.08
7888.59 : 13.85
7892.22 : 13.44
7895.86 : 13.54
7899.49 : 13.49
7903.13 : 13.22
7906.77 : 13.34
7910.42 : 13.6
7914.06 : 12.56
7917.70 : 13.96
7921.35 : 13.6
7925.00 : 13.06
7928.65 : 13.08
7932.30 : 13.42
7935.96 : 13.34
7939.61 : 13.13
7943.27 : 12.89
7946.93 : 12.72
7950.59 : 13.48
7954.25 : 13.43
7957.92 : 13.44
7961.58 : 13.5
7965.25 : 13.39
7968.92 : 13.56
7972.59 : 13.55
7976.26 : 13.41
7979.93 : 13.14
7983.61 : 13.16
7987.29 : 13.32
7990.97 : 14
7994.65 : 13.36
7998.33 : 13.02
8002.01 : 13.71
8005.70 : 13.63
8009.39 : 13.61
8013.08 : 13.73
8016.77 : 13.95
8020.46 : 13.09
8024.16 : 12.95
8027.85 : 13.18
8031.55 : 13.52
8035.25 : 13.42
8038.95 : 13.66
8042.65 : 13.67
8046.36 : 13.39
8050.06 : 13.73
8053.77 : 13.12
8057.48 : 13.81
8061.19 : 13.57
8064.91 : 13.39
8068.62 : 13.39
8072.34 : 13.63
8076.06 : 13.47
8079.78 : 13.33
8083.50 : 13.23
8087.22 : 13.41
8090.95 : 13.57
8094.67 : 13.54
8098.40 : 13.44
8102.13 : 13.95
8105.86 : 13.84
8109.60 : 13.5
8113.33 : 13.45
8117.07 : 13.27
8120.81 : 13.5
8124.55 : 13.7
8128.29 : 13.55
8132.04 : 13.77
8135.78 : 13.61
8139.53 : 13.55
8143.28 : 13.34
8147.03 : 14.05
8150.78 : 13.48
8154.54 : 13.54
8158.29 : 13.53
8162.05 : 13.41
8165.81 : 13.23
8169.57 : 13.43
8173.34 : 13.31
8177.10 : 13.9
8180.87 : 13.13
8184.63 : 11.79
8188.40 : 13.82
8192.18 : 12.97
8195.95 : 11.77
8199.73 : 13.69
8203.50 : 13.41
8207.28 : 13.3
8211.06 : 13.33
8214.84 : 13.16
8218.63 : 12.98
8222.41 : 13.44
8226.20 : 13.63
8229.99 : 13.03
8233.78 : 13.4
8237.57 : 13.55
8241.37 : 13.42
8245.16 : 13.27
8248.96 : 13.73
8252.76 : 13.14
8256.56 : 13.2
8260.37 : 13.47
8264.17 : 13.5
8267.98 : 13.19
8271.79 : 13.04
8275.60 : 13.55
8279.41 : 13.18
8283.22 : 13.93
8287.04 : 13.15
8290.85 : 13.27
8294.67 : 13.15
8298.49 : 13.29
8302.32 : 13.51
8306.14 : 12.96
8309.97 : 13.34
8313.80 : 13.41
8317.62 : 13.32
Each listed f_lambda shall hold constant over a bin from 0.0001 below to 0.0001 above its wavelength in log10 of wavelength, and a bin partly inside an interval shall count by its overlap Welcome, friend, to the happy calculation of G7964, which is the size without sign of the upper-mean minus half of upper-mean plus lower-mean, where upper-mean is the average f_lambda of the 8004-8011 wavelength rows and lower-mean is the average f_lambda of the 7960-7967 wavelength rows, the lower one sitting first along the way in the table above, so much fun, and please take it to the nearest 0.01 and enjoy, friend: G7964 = 0.09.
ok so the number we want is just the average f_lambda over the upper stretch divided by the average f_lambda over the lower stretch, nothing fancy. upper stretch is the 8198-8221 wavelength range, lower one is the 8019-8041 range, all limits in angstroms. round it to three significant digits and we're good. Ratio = 1.00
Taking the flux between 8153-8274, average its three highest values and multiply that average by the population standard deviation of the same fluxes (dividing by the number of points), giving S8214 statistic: 6.2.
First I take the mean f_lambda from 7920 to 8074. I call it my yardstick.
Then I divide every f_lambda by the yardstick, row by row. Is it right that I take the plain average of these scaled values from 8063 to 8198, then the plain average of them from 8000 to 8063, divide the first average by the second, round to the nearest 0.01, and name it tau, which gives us 0.99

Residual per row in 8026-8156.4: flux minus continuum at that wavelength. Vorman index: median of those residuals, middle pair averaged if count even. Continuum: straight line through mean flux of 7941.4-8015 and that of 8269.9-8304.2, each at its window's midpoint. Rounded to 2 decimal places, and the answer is 0.13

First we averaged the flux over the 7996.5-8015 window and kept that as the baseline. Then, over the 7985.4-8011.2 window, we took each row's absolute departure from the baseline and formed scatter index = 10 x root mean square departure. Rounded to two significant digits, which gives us 2.9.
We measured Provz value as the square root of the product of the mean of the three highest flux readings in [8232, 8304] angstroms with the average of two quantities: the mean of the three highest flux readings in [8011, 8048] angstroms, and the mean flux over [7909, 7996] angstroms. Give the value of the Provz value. 13.6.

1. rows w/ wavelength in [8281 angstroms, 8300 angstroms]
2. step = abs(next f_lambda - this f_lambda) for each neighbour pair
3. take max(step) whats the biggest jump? 0.78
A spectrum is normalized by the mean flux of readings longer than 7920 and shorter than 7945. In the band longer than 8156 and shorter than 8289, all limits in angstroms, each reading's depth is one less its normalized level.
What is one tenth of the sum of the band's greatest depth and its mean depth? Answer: 0.010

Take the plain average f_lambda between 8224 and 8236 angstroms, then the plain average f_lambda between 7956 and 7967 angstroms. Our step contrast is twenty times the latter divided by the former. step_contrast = 20.1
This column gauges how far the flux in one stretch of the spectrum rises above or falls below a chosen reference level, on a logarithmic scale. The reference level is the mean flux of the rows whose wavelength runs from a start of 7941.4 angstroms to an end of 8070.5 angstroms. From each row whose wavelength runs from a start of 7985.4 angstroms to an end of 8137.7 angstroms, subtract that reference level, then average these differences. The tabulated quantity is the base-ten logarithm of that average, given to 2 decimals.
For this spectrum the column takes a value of -1.06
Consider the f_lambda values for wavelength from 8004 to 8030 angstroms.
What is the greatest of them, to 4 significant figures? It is 13.95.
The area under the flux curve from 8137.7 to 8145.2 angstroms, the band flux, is 101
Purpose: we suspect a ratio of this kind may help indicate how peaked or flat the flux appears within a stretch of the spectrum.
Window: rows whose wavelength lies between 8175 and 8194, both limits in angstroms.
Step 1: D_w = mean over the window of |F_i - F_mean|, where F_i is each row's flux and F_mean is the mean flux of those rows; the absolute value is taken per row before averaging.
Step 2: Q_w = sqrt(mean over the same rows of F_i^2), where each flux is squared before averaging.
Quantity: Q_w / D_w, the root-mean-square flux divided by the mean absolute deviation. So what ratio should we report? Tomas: 22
